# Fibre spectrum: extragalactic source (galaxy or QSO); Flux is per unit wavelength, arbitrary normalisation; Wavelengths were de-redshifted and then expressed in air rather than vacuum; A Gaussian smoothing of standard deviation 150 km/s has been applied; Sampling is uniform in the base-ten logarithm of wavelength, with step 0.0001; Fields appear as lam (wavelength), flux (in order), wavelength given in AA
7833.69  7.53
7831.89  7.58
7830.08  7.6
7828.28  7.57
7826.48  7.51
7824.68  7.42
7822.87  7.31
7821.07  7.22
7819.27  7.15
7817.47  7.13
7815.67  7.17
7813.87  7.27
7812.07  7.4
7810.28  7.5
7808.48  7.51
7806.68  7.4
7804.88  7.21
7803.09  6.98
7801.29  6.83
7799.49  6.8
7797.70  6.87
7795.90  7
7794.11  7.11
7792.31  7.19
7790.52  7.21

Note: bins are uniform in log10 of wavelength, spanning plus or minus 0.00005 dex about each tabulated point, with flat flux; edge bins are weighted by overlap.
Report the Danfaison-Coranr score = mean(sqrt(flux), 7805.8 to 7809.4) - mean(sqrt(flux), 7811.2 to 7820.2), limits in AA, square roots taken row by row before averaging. 0.04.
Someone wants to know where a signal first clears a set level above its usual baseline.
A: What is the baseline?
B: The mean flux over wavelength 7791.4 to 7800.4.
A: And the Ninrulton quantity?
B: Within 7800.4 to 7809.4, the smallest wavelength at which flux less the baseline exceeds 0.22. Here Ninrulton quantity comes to 7806.68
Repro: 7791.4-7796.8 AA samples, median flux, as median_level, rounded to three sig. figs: 7.11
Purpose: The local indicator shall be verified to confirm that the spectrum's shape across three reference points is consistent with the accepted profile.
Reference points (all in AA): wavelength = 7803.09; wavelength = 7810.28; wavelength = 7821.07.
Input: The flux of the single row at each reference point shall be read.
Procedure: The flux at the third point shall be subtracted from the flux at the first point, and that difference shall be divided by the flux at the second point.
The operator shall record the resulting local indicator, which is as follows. -0.03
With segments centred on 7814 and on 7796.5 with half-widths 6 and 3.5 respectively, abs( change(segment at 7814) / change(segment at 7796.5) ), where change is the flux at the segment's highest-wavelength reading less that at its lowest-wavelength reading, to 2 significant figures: 1.2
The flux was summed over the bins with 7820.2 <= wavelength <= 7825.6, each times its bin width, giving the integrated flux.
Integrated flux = 39.5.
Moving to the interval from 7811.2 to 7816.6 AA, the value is 39.3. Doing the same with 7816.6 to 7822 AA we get 38.7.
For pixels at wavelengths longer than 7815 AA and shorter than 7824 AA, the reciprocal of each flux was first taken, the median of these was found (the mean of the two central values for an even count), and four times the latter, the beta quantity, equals 0.558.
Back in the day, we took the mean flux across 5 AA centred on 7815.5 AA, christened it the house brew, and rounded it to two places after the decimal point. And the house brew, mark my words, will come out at 7.19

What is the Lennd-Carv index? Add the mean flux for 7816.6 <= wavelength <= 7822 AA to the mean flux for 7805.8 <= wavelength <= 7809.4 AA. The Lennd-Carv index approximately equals 14.6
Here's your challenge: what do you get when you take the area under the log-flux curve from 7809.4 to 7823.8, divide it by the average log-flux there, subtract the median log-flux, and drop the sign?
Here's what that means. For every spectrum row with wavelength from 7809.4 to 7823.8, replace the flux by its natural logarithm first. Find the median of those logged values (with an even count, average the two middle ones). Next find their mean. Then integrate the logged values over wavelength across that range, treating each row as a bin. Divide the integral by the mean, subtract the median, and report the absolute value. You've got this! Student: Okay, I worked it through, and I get 12.4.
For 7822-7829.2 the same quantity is 5.2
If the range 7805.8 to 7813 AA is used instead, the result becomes 5.2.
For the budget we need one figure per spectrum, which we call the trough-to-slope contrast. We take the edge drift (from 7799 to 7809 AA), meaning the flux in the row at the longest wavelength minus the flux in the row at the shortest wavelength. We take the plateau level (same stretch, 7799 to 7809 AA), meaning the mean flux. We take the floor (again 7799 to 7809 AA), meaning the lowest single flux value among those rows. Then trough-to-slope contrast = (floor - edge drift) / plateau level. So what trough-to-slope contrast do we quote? 0.86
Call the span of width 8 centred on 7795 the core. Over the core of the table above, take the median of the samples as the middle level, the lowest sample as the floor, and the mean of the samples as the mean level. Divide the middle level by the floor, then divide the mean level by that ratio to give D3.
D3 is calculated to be 6.9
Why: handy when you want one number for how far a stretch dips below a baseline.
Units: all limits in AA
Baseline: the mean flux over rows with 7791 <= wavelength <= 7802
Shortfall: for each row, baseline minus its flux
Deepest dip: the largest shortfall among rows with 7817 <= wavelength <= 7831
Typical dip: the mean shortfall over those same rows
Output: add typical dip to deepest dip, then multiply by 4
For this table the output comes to -2.2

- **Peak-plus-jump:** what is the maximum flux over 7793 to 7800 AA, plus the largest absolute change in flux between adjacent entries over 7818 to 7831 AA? 7.22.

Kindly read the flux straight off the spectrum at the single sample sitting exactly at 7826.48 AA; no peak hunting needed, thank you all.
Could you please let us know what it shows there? 7.51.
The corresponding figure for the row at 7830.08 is 7.6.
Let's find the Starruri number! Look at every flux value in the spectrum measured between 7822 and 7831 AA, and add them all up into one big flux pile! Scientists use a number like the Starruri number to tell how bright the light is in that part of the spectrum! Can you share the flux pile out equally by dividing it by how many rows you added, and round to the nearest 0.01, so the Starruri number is 7.48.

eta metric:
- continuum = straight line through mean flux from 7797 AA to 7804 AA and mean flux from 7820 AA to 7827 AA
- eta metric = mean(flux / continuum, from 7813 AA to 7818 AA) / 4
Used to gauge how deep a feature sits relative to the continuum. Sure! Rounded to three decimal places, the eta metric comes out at 0.250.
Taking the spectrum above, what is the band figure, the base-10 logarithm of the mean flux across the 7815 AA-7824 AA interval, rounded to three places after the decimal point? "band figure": 0.857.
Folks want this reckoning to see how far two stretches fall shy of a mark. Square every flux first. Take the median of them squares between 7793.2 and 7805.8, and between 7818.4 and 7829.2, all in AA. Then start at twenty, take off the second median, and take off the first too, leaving -83.0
